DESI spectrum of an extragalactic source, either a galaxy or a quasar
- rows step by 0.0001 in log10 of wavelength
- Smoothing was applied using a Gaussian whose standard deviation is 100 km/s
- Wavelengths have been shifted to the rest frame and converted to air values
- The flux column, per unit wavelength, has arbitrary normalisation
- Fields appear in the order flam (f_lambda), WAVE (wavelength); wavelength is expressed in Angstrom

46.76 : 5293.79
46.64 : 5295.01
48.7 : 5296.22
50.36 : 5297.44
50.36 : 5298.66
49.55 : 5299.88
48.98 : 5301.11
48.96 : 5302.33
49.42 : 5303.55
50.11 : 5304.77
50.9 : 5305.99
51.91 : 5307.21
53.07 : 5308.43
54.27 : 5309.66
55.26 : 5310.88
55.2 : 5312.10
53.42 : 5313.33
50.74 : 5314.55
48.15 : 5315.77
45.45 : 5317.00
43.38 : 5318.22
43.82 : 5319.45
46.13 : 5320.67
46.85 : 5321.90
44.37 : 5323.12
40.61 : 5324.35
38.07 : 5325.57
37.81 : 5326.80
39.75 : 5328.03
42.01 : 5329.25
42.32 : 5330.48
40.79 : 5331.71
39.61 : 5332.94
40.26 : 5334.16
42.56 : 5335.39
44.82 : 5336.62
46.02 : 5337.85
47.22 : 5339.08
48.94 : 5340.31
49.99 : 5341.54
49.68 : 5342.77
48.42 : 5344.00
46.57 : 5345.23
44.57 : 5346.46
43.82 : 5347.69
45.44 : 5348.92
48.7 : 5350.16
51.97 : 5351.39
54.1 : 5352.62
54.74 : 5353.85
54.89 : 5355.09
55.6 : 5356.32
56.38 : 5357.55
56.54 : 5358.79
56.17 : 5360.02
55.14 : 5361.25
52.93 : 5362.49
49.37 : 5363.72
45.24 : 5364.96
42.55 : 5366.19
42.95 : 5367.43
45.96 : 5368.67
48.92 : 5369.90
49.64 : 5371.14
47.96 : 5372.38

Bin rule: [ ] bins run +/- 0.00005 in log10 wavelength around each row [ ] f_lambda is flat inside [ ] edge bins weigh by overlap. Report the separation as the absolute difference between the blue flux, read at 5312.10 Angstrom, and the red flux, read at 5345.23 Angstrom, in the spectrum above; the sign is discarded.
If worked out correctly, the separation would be 9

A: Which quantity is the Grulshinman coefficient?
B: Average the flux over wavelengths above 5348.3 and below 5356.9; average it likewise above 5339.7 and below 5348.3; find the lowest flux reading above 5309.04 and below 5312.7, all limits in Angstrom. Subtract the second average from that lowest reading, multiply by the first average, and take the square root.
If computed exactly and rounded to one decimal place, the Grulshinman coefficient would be 18.9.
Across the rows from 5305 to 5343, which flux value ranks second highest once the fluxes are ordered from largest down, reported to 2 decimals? 55.20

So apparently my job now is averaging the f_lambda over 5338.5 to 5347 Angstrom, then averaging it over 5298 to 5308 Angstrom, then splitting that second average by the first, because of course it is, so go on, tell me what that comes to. 1.04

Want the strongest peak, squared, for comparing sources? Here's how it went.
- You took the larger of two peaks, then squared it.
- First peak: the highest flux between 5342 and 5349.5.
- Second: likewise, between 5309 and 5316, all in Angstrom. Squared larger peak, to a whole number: 3054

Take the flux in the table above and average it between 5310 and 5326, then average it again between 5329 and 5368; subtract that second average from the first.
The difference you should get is -1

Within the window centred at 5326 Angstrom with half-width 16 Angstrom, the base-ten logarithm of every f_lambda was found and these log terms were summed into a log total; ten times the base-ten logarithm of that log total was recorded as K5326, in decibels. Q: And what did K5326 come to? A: 16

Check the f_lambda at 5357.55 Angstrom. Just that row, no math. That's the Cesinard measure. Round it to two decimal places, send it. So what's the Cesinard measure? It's 56.38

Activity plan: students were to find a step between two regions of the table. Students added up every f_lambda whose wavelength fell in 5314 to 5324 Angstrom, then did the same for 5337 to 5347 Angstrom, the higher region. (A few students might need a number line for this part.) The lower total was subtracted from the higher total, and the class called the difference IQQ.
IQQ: 13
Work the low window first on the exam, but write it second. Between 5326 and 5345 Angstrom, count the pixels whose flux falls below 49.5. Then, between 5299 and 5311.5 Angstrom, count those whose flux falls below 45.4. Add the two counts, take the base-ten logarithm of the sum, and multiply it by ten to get 11.1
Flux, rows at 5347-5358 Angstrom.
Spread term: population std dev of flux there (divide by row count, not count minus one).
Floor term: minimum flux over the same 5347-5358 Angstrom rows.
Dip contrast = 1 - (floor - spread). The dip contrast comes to -38.4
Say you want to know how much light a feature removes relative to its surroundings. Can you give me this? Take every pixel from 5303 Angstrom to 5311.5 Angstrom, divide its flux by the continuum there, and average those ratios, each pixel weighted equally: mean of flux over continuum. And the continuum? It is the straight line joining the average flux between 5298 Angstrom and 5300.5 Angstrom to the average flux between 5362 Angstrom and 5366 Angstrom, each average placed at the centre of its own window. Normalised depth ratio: 1.05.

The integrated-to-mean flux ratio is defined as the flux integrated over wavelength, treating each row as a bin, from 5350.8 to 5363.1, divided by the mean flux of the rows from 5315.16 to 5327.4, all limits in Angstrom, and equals 16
